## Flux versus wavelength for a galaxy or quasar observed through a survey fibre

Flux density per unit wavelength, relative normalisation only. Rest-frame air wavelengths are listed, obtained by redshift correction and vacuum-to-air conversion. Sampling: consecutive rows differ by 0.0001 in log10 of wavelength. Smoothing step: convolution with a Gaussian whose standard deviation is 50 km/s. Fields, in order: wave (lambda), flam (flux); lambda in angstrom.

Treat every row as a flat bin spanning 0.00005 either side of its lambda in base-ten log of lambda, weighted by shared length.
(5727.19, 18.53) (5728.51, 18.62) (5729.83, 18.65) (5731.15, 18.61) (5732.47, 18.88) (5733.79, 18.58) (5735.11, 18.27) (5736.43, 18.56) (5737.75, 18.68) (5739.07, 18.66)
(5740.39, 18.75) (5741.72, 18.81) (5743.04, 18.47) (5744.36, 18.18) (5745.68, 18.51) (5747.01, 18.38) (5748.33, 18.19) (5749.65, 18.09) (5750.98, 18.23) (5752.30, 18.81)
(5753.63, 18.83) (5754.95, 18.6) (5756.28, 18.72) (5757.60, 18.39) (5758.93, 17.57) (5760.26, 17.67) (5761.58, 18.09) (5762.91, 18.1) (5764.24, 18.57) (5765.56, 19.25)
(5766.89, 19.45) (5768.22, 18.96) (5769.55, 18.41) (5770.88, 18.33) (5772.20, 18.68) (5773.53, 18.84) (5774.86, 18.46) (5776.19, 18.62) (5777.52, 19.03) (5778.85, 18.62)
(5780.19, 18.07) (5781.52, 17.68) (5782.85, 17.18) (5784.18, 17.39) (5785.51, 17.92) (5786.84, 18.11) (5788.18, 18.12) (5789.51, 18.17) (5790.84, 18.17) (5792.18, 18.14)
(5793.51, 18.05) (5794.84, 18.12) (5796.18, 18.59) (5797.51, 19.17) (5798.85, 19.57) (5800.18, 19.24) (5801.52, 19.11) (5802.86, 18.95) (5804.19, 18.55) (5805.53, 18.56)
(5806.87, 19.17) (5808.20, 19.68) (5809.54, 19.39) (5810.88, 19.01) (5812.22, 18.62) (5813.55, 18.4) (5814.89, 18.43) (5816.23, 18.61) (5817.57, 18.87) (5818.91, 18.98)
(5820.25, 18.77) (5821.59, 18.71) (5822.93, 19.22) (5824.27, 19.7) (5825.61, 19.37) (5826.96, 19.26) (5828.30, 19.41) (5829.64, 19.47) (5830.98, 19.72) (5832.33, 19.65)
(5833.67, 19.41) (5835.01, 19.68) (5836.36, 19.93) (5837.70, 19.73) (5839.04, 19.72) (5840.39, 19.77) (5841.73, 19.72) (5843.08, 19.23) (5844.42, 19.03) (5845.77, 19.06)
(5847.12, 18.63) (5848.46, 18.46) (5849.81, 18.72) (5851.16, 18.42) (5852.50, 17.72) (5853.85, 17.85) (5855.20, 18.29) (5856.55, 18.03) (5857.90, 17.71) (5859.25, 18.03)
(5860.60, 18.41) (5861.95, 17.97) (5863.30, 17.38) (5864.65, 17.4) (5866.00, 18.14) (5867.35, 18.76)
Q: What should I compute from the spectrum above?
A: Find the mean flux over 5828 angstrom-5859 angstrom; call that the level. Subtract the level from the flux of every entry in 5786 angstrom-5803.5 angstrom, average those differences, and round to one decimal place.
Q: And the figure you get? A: -0.4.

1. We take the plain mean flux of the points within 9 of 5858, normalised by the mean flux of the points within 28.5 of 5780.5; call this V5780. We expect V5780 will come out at 0.97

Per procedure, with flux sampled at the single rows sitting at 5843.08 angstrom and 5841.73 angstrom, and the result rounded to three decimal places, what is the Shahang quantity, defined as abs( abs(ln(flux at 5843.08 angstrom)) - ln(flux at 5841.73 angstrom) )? 0.025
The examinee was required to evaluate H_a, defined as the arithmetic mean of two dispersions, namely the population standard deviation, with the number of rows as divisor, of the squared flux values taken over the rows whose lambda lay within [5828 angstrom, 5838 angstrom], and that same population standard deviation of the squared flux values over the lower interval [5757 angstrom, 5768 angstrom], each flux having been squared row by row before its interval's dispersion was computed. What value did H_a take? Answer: 15.2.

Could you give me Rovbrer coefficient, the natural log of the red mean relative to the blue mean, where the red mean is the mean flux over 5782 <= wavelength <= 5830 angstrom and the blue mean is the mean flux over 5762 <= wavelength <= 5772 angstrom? 0.000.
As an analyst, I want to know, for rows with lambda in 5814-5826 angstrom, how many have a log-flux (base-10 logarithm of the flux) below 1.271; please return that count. 2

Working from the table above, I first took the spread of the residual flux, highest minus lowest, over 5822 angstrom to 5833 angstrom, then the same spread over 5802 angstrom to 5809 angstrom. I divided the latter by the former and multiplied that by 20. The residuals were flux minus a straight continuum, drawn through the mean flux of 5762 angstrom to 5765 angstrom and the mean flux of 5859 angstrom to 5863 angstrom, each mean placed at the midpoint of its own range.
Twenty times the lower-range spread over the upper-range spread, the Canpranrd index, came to 44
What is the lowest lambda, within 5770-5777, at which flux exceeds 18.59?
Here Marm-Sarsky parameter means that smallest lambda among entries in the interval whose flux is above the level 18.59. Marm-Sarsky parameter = 5772.20 angstrom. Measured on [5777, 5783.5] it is 5777.52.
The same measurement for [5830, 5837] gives 5830.98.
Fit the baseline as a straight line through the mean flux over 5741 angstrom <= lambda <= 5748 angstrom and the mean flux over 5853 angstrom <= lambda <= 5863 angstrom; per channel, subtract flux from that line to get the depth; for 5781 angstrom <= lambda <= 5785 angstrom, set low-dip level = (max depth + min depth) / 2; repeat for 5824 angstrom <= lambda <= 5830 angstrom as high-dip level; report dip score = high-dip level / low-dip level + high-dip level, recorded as -3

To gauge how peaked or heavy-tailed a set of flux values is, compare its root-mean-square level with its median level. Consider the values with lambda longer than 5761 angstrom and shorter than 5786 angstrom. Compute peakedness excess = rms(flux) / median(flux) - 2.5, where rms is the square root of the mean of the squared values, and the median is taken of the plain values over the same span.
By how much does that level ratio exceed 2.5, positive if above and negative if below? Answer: -1.503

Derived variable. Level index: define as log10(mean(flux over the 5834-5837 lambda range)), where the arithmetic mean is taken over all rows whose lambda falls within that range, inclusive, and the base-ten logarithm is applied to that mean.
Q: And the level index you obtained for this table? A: 1.30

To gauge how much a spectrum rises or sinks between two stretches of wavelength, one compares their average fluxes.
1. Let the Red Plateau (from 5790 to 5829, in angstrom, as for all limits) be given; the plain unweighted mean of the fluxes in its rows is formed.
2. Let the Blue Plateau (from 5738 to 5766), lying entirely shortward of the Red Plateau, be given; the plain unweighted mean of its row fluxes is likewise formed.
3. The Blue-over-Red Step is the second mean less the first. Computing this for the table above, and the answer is -0.47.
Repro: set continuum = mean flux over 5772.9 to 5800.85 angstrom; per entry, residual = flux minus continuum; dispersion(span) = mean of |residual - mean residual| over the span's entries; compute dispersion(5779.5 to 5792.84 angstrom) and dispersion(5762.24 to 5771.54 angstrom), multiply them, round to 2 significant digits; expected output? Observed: 0.12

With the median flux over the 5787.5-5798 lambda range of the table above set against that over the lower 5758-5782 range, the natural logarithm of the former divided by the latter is -0.020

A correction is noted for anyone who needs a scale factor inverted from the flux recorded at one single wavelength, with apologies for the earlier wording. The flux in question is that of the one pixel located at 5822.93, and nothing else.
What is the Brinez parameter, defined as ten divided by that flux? 0.520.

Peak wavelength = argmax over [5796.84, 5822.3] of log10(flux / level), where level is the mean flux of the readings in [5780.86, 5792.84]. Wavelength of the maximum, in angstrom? 5808.20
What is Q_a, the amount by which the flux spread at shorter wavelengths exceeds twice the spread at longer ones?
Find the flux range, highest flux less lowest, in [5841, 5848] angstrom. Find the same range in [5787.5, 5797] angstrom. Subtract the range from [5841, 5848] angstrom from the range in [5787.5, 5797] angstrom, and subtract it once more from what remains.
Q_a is -1.6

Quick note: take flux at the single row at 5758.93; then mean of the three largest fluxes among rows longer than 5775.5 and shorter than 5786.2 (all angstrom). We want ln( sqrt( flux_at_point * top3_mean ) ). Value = 2.90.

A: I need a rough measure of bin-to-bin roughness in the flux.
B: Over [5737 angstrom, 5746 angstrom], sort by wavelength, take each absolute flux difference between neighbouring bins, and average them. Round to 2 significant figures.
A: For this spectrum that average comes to 0.19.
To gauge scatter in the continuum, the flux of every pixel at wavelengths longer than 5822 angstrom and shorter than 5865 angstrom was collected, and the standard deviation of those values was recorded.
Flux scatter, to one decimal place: 0.8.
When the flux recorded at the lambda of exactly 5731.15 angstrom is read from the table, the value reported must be 18.61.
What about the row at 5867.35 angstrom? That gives 18.76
